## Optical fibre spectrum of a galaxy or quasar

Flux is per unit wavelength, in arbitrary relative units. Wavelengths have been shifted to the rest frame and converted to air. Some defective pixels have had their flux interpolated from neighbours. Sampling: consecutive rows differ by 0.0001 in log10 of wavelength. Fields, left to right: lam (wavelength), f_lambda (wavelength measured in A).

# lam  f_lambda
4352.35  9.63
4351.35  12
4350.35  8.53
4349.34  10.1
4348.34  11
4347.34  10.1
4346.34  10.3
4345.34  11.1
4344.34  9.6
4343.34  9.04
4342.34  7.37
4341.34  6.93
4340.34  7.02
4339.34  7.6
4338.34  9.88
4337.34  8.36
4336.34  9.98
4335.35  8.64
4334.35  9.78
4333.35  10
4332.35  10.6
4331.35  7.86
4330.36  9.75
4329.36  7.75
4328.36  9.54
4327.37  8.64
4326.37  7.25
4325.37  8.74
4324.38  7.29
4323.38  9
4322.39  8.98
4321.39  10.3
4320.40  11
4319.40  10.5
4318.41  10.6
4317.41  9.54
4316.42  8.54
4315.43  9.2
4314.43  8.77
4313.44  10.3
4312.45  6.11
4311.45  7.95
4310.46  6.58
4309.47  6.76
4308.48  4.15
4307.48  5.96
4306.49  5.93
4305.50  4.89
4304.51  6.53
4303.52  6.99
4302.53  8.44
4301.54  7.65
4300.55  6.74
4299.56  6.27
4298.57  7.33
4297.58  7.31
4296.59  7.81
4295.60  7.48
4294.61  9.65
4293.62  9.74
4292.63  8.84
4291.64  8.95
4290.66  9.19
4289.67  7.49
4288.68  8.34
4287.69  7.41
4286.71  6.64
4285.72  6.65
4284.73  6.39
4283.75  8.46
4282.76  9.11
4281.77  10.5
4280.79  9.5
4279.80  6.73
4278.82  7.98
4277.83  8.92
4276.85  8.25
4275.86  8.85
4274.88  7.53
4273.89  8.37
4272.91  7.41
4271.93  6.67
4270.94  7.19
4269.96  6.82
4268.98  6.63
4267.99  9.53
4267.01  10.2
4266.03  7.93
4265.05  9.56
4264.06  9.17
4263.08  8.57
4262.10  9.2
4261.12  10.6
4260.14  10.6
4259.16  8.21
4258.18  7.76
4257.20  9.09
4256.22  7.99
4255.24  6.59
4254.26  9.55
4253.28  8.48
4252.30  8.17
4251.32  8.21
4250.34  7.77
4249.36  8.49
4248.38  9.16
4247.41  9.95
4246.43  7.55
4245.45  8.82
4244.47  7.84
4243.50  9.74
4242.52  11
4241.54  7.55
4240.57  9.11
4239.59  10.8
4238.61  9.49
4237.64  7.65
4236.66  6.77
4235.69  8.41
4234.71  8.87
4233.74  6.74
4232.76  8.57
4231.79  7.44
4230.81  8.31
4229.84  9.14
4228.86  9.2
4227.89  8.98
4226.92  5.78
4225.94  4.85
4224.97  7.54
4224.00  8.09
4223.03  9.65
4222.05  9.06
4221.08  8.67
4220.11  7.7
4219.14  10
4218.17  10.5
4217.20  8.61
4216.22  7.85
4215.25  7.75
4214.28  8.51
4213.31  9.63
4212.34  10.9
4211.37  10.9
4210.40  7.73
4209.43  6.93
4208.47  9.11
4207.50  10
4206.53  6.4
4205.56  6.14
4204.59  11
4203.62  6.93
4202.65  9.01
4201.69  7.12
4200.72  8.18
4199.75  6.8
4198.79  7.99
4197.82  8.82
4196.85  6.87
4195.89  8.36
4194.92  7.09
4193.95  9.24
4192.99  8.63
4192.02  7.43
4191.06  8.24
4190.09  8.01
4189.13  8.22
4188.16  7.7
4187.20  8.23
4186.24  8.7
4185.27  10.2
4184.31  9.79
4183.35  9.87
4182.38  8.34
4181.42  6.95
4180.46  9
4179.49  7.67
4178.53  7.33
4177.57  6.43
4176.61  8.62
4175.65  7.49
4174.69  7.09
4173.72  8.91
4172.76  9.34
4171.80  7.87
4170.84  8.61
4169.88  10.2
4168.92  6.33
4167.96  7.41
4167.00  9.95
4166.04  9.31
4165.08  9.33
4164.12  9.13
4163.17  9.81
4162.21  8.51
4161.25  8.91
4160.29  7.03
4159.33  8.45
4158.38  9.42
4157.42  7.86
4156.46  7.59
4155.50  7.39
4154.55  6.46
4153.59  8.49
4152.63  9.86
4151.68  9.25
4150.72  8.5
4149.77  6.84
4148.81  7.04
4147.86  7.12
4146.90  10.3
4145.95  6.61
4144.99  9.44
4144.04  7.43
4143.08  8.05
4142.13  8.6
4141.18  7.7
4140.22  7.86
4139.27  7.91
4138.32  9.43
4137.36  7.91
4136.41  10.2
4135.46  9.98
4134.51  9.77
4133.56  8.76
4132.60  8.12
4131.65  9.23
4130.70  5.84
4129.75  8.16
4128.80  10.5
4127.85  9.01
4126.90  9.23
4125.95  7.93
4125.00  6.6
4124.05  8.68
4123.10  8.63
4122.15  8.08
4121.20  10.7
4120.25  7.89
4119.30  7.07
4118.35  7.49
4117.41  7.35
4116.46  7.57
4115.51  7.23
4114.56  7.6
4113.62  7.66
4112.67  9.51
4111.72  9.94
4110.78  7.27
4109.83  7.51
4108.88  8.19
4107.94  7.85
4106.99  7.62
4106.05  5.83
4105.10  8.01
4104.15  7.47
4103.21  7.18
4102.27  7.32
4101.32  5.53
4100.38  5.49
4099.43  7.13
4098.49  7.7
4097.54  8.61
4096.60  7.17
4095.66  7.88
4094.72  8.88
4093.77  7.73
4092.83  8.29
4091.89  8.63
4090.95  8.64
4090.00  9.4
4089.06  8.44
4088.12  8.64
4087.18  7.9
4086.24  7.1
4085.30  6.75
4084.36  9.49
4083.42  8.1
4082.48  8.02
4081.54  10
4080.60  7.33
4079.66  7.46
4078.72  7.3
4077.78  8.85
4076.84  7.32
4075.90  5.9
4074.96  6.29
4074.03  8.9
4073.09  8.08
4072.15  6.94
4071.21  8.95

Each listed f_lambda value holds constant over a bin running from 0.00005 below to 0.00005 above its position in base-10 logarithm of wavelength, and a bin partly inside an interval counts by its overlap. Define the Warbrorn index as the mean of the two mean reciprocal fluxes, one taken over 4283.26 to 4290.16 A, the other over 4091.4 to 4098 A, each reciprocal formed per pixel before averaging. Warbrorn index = 0.130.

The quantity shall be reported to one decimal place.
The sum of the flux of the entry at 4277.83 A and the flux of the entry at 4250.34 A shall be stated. 16.7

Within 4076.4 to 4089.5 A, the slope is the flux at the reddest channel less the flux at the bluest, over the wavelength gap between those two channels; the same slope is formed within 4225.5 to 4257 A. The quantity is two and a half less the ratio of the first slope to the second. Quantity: 1.6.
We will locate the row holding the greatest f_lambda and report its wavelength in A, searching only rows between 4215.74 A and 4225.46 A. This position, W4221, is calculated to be 4218.17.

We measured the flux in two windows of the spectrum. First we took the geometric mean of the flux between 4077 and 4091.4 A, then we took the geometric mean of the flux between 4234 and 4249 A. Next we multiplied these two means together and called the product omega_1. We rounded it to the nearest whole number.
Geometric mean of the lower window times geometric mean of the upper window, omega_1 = 72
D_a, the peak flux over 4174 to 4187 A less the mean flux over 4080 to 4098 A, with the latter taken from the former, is 1.9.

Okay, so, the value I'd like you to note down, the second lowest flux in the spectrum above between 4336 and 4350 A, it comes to 7.02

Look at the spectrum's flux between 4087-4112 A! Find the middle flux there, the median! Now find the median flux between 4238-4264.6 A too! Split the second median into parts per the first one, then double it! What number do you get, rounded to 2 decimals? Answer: 2.25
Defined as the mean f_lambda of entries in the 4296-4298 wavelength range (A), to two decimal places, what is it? 7.56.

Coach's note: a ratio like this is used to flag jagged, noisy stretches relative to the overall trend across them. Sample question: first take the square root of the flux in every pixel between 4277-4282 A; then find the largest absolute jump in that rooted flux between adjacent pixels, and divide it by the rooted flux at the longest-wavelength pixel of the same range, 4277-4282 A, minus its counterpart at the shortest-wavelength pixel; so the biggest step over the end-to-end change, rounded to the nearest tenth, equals 1.9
